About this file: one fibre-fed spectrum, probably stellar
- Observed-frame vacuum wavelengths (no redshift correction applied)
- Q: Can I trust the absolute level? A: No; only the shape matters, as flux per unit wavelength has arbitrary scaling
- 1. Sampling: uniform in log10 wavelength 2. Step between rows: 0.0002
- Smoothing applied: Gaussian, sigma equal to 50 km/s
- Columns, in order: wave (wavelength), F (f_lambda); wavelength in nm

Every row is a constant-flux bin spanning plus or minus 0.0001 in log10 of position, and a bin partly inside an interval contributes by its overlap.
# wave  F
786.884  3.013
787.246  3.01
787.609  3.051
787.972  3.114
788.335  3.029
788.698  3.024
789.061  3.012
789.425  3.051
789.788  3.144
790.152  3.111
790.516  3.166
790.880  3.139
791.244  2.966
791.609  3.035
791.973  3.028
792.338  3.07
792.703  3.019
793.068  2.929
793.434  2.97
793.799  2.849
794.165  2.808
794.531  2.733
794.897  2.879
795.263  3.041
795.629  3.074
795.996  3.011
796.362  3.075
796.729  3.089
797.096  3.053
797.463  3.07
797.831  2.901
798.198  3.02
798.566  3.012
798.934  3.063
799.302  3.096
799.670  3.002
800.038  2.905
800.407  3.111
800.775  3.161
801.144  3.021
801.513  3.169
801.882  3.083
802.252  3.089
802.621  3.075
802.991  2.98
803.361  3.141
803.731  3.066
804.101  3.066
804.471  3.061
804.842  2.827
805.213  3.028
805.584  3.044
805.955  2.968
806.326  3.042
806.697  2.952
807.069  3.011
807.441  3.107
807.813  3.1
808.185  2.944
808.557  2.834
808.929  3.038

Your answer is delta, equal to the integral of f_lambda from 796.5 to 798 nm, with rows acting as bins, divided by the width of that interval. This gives 3.03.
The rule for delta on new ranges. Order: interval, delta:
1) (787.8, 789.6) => 3.05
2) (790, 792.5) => 3.07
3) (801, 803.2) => 3.07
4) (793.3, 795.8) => 2.91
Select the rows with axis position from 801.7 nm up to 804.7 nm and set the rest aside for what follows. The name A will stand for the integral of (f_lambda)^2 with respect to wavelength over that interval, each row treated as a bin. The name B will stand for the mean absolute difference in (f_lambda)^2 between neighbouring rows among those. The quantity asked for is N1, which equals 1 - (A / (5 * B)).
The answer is -17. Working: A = 28.2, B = 0.31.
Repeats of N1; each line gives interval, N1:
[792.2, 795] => -9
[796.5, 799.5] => -14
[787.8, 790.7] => -18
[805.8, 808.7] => -9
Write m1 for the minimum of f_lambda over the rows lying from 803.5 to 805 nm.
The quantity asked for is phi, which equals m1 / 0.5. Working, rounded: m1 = 2.827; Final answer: 5.65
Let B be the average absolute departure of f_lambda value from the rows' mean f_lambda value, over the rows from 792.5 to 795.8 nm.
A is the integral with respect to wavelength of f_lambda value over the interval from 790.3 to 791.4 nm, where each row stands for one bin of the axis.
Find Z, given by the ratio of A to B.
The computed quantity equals 36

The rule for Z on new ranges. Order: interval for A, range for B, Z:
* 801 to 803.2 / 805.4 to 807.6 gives 155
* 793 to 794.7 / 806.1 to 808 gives 99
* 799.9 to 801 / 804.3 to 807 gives 54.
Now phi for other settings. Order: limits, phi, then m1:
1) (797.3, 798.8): 5.80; 2.901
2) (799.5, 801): 5.81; 2.905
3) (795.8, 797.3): 6.02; 3.011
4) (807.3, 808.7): 5.67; 2.834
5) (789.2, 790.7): 6.10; 3.051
